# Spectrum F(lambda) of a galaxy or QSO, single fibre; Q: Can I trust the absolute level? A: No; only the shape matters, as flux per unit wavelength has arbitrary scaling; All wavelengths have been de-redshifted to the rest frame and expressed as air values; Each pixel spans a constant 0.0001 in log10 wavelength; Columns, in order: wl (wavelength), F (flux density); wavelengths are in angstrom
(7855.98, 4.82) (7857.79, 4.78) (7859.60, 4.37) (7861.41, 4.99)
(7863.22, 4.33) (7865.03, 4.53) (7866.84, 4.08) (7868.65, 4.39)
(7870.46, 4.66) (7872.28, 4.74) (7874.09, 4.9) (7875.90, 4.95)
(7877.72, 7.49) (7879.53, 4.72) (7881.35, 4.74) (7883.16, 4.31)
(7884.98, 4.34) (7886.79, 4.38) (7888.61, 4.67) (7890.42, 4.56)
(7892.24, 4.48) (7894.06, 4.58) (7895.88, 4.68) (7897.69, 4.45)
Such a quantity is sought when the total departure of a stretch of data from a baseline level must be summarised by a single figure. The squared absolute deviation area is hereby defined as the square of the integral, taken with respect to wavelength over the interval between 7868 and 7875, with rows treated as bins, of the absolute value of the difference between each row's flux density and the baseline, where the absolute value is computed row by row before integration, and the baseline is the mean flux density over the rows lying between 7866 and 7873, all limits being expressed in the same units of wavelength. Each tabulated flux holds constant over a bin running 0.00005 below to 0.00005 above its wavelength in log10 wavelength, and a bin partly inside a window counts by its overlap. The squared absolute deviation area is 3.1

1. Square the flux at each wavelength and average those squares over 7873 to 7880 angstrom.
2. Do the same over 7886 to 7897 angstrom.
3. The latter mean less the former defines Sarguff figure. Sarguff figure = -11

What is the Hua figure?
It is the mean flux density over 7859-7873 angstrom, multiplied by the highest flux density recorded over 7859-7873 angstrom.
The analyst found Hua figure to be 22.5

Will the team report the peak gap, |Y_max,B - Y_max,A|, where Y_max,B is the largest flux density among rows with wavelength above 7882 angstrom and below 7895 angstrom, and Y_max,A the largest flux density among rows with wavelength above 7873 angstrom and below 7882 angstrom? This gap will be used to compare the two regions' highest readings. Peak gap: 2.82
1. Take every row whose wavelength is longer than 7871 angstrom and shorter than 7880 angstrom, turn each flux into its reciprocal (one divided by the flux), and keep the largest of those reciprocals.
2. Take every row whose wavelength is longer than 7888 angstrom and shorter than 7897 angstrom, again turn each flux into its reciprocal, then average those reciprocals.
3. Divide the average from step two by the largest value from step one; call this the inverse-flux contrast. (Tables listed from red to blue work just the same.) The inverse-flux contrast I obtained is 1.03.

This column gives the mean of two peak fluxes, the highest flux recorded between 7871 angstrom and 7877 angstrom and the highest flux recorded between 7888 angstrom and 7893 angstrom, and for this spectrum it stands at 4.81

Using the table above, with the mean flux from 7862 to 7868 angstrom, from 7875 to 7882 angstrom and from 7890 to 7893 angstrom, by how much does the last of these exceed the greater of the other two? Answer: -1.0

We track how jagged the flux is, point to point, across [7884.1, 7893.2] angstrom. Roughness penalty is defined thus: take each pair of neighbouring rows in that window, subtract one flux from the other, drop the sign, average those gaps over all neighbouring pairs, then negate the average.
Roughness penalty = -0.13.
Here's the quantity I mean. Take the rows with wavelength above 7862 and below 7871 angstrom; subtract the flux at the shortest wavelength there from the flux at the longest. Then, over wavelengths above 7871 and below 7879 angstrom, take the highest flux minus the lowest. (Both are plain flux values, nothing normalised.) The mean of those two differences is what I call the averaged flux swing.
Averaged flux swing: 1.54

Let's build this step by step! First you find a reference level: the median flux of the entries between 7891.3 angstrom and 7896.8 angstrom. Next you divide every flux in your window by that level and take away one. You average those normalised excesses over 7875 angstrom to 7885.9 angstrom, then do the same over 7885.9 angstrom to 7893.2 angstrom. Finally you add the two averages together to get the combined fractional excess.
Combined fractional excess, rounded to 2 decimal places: 0.10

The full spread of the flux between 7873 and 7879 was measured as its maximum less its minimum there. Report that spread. 2.6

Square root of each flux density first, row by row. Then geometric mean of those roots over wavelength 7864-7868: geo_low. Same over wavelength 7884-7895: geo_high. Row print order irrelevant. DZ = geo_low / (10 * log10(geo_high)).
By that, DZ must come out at 0.635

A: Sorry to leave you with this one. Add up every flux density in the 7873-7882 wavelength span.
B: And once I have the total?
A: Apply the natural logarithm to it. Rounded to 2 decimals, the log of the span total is 3.29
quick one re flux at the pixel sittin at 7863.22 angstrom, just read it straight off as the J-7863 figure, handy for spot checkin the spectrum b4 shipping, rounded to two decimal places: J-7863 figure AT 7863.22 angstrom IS 4.33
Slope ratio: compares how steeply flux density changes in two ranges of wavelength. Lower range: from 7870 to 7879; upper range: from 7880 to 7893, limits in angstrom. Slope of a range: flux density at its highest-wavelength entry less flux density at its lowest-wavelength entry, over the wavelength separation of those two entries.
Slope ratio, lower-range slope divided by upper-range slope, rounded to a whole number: -16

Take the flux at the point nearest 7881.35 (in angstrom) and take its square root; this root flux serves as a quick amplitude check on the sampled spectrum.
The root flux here 2.18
